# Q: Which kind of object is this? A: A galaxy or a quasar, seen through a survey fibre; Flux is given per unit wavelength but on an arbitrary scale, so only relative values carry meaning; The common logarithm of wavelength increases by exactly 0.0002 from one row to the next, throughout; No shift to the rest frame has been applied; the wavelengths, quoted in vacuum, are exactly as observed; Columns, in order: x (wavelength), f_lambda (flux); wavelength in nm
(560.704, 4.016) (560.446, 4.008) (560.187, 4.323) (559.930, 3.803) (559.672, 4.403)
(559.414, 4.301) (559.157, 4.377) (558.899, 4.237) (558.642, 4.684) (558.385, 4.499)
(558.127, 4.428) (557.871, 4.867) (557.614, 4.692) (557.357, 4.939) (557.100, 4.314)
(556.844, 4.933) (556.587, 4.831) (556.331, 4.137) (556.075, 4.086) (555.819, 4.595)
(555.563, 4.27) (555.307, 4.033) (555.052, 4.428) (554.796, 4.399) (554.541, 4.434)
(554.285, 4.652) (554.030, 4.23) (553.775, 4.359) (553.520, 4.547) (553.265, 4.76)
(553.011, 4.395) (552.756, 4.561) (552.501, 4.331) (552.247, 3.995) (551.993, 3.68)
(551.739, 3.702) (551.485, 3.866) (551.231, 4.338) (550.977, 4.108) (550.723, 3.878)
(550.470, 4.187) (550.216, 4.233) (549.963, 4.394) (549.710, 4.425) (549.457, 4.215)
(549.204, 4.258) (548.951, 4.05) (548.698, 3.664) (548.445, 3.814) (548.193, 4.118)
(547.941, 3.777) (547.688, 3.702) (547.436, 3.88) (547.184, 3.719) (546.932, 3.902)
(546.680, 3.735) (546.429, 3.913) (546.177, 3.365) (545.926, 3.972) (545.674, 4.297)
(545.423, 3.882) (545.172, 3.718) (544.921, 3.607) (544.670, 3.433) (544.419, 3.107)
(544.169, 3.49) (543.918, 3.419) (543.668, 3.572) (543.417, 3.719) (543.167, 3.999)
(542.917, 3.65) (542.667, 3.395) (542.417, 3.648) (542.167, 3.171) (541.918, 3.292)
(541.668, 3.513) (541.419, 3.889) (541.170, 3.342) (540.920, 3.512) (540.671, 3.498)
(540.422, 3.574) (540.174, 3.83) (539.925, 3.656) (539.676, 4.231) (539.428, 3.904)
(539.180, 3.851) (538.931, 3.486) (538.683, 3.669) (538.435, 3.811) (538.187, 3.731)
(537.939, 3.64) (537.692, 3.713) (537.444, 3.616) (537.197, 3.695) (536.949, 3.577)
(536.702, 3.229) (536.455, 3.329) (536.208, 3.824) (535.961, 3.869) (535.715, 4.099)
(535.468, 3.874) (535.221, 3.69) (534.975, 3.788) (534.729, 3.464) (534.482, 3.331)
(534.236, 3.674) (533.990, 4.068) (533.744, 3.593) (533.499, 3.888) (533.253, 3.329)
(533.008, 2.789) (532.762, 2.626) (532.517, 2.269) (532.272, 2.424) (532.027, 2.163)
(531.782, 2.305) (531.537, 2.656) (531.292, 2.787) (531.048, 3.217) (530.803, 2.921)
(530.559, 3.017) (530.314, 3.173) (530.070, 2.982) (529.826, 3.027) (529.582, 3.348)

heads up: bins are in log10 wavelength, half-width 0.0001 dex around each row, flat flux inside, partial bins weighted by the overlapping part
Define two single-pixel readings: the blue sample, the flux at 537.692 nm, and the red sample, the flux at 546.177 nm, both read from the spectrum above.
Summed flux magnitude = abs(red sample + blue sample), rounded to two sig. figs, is 7.1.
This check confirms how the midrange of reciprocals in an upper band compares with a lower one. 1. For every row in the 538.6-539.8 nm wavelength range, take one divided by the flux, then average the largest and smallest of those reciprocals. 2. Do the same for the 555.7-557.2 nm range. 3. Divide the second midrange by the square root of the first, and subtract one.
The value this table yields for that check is -0.563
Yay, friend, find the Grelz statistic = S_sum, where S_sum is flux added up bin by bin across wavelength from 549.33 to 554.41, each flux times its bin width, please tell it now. 21.6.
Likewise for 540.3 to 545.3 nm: 17.6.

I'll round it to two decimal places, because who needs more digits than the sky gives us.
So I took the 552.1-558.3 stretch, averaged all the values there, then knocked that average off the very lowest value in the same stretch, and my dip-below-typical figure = -0.47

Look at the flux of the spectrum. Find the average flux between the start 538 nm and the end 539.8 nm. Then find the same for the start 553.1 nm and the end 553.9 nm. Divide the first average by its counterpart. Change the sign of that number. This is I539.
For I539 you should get -0.84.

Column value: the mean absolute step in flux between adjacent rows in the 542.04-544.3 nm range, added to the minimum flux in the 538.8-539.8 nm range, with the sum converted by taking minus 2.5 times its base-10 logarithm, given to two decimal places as -1.43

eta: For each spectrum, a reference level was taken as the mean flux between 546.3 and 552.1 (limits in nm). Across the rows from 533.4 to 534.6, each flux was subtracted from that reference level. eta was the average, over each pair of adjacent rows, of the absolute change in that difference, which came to 0.38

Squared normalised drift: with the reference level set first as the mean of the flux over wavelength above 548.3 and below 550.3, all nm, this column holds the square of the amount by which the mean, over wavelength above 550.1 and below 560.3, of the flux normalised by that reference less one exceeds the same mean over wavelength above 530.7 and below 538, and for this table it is 0.062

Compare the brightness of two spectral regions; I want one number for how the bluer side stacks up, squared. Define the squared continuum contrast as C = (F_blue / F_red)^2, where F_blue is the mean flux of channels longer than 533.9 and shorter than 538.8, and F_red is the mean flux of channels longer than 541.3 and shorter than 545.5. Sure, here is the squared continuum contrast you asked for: 1.07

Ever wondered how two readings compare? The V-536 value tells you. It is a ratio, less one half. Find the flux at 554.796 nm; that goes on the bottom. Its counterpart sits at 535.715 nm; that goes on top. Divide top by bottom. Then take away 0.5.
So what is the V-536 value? 0.43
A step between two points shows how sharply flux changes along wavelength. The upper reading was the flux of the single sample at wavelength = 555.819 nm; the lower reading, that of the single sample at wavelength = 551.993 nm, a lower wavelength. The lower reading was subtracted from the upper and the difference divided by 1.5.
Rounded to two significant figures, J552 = 0.61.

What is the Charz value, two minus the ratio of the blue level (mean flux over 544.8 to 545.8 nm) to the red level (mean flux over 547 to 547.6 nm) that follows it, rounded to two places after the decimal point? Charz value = 0.98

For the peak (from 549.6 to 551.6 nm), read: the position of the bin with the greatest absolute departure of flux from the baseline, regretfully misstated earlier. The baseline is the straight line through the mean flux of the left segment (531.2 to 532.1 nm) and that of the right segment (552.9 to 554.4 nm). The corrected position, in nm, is 551.485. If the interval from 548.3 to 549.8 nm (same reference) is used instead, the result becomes 548.698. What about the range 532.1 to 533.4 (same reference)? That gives 533.253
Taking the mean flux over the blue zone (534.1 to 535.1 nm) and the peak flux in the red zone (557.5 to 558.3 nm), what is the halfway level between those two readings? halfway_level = 4.2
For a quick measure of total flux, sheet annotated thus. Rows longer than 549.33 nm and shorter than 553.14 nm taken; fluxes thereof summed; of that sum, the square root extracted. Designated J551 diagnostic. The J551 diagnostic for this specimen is 7.89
